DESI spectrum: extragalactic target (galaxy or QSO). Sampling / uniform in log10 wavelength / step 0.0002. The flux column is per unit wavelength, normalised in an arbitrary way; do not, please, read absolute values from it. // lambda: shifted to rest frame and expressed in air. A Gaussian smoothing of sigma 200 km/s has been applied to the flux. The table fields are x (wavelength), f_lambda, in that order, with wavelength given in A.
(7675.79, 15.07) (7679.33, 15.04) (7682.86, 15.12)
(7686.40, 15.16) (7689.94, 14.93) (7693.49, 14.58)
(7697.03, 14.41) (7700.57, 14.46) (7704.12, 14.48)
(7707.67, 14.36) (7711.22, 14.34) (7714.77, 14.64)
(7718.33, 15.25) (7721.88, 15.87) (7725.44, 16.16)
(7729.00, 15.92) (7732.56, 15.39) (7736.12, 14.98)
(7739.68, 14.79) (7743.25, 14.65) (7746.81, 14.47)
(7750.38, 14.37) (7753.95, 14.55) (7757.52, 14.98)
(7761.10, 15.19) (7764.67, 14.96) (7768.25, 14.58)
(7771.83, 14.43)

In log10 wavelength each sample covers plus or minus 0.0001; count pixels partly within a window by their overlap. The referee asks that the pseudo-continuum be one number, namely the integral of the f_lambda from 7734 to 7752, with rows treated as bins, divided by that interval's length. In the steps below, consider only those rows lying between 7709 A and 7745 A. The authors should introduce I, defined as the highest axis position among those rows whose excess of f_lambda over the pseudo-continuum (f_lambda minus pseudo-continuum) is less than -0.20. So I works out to 7711.22 A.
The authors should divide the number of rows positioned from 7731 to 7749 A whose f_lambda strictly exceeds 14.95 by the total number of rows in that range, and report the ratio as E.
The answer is 0.40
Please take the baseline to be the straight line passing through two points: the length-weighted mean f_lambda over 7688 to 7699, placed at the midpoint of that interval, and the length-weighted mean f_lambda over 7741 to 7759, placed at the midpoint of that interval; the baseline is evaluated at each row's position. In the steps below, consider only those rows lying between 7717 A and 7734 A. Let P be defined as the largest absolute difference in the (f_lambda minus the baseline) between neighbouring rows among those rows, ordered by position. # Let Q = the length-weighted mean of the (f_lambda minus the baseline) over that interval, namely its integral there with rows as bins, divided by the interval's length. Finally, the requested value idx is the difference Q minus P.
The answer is 0.49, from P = 0.62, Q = 1.11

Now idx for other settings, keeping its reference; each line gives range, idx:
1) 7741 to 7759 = -0.43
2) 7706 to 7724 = -0.33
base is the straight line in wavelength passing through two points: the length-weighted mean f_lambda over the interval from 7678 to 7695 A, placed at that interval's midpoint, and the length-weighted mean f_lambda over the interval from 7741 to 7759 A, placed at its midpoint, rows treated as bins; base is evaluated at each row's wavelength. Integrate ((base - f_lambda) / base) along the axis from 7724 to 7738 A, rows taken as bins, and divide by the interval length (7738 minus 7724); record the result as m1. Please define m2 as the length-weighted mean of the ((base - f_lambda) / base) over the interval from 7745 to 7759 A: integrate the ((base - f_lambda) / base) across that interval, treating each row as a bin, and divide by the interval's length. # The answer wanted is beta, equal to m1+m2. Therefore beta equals -0.059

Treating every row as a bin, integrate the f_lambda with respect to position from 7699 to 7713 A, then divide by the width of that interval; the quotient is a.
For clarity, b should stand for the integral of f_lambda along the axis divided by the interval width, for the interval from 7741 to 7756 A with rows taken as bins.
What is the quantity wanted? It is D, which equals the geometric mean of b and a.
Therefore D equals 14.5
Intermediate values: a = 14.4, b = 14.5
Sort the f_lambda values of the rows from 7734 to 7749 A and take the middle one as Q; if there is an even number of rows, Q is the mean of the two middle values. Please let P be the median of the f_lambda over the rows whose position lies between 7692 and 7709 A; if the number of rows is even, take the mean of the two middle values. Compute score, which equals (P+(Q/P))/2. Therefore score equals 7.7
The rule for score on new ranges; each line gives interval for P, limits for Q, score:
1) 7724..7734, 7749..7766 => 8.4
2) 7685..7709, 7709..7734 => 7.8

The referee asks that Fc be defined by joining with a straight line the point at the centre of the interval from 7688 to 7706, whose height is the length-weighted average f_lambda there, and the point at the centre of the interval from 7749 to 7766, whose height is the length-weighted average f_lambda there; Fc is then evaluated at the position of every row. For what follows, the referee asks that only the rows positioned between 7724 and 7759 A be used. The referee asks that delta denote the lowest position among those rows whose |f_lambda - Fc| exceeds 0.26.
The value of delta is 7725.44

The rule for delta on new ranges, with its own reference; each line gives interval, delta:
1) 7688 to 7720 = 7689.94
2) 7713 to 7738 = 7718.33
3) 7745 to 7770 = 7746.81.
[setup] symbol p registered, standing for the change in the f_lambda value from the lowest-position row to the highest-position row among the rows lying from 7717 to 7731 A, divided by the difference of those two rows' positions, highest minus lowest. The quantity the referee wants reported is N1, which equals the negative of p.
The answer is -0.06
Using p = 0.06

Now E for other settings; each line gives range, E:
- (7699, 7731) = 0.44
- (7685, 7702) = 0.20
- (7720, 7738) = 1.00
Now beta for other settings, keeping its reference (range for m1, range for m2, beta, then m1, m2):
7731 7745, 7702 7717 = 0.005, -0.02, 0.02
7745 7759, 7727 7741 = -0.041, 0.00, -0.04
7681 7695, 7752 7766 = -0.024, 0.00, -0.02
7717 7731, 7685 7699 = -0.059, -0.07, 0.01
